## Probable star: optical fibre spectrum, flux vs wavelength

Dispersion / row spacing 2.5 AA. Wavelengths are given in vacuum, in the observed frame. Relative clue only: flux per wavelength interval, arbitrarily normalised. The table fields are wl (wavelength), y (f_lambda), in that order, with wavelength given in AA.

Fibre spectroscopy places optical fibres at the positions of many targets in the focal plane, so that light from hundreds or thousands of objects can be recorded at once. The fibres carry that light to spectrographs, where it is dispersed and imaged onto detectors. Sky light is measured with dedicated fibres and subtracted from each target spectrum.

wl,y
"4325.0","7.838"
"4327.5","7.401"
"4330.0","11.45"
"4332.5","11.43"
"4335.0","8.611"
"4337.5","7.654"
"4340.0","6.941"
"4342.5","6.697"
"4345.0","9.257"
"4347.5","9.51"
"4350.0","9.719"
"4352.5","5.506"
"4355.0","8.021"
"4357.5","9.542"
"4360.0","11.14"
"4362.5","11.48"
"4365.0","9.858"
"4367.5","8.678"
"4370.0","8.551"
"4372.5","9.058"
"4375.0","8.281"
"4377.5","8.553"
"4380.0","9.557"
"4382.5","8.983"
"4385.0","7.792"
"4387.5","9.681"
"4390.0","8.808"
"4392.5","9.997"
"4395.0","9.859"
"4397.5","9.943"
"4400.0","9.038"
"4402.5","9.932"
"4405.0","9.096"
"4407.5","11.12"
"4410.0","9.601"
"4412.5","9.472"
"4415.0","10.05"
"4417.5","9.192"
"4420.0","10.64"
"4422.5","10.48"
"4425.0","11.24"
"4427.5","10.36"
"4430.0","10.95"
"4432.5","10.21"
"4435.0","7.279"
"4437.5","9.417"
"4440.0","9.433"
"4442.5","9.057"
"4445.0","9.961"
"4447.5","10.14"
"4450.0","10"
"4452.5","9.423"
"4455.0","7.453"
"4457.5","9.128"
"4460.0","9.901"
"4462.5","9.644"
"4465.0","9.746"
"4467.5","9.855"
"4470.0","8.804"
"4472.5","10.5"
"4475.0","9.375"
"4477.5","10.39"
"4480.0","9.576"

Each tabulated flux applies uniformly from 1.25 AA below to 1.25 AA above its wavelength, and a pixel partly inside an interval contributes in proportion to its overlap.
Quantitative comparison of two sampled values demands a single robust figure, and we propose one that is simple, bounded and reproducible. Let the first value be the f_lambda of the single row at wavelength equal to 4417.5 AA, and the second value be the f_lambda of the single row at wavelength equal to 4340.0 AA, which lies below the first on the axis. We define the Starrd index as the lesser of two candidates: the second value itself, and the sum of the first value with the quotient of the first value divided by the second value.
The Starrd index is 6.9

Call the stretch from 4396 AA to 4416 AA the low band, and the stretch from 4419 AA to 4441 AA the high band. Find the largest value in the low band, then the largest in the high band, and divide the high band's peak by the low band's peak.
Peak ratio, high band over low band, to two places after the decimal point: 1.01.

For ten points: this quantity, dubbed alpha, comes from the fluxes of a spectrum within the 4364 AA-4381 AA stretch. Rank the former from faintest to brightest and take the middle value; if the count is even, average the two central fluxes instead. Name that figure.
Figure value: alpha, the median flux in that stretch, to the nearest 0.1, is 8.7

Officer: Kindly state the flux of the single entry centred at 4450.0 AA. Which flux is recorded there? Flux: 10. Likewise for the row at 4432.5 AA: 10.21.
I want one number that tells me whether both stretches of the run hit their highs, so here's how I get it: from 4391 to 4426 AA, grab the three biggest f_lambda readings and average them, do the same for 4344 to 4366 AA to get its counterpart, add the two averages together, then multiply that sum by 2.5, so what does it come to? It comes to 54.6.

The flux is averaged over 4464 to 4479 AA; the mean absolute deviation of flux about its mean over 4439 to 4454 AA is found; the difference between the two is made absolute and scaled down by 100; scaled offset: 0.094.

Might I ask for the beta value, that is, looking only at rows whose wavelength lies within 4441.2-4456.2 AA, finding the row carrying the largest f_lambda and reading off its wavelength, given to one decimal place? 4447.5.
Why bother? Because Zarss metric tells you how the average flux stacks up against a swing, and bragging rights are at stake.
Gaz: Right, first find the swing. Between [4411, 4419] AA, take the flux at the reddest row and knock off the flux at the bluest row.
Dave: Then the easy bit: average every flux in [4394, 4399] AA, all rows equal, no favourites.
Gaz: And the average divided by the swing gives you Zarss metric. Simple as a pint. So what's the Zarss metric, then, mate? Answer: -35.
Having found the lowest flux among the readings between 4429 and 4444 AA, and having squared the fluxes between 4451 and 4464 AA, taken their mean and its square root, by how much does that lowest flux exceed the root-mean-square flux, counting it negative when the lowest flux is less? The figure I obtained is -1.9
